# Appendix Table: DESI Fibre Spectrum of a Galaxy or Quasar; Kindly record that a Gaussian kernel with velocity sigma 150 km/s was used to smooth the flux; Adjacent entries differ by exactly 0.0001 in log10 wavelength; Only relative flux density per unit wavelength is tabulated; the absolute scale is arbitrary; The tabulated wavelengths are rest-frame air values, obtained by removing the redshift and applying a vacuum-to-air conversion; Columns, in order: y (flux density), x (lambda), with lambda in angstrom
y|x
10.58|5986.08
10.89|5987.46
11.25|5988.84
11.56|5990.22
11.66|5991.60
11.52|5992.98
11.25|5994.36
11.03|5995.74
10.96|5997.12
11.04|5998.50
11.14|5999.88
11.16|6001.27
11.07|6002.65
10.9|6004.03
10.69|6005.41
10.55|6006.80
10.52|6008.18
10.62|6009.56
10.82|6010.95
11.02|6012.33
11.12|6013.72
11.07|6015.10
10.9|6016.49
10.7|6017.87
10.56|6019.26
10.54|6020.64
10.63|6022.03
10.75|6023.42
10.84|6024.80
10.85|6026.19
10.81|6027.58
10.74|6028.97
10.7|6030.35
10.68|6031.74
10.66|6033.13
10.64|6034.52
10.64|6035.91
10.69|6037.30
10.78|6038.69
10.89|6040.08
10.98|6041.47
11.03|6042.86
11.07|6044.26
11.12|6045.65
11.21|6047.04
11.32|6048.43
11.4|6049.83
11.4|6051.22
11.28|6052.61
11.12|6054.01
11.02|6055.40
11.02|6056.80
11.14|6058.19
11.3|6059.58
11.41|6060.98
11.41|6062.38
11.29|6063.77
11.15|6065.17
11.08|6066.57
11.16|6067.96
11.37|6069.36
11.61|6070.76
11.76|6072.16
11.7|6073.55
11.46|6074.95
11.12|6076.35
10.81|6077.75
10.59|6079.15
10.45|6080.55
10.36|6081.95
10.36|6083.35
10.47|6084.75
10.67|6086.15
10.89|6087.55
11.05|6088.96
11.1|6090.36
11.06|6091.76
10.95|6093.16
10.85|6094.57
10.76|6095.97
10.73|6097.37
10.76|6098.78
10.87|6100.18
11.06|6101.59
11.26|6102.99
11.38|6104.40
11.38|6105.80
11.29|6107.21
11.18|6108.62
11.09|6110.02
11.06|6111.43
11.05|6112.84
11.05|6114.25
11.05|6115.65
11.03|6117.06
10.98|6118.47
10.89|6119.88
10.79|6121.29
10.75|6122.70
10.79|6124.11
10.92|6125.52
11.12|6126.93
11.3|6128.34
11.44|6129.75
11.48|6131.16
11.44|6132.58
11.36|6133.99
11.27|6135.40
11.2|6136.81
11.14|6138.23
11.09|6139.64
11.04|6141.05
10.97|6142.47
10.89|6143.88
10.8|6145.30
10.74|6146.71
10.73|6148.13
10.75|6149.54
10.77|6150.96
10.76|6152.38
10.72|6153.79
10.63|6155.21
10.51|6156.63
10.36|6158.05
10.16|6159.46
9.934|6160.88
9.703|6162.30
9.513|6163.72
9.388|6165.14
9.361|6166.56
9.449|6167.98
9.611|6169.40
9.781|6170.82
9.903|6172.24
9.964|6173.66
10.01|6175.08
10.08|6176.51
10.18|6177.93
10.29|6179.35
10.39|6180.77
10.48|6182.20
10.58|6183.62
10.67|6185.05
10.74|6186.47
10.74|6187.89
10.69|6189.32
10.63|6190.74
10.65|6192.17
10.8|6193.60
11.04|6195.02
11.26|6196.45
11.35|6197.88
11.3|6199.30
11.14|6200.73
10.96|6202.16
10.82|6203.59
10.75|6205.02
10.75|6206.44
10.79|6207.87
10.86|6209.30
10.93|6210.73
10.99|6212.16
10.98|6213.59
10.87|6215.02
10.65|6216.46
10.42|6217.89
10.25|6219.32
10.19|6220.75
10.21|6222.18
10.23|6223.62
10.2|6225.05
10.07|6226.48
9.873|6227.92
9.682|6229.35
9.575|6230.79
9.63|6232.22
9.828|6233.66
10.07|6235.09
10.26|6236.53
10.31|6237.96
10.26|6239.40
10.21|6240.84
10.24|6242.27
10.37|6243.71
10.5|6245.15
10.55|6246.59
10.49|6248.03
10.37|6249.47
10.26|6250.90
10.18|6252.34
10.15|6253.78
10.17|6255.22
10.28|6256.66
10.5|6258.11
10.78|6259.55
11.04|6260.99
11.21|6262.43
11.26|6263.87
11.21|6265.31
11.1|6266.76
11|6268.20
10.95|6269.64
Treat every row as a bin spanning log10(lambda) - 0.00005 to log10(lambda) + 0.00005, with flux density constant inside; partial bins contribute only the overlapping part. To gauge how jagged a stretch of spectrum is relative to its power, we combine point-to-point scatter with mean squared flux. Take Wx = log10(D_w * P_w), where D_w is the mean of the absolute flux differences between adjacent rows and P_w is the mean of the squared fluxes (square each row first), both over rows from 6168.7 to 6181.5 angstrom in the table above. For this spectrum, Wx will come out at 1.0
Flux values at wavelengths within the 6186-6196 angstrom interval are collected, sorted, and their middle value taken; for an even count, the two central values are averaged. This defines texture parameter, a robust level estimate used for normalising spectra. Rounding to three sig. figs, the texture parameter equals 10.7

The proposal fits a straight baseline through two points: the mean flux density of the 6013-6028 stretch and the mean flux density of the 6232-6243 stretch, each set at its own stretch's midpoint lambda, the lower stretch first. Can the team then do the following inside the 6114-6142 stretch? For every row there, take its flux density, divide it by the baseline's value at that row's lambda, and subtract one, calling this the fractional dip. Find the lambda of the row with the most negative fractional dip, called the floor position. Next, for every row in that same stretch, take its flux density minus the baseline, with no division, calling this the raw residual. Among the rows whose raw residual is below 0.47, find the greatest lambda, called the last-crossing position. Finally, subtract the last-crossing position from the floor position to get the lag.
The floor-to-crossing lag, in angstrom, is -2.8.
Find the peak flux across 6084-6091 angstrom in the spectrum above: 11.1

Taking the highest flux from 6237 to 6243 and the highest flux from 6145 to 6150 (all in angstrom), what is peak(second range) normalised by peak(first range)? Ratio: 1.05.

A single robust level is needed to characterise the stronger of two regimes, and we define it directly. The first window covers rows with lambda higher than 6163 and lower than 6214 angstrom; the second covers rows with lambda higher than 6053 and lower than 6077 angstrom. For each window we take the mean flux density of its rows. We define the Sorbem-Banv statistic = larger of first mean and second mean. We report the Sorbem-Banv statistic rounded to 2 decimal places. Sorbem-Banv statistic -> 11.30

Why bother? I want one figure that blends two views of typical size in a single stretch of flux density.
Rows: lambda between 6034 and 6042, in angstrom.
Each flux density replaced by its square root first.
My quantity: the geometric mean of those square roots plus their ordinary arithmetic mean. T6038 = 6.56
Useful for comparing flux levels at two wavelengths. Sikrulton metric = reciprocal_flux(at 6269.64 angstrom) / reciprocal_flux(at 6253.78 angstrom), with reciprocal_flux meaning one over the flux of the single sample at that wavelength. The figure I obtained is 0.93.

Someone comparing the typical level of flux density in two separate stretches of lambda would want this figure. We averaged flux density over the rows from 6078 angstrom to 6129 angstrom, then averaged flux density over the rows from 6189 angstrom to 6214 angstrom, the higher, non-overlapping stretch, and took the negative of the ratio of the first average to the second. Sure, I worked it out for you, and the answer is -1.00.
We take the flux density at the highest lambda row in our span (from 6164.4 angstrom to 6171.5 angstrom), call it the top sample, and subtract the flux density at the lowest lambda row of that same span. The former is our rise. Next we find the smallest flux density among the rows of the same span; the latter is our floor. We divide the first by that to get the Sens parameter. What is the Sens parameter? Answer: 0.042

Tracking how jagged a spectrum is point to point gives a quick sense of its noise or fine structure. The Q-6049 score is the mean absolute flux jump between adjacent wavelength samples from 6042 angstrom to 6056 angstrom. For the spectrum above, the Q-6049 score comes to 0.083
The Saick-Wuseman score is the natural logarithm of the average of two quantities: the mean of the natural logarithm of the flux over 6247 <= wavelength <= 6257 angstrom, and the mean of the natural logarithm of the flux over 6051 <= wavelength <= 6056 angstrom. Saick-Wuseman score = 0.864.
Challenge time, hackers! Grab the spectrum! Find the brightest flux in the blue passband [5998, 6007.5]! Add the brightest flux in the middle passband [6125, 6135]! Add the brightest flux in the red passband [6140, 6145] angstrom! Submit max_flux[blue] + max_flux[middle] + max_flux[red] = 33.7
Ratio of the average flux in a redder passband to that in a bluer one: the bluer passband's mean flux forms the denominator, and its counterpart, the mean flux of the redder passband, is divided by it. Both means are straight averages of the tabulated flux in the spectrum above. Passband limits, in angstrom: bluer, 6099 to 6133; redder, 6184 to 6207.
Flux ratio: 0.98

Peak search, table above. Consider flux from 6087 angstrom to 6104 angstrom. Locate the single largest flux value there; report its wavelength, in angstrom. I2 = 6102.99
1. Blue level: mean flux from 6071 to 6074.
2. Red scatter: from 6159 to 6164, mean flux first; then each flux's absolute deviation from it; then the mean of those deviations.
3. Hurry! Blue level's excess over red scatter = 11.5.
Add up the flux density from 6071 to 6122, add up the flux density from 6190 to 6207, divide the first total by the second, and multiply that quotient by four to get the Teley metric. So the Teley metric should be 12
